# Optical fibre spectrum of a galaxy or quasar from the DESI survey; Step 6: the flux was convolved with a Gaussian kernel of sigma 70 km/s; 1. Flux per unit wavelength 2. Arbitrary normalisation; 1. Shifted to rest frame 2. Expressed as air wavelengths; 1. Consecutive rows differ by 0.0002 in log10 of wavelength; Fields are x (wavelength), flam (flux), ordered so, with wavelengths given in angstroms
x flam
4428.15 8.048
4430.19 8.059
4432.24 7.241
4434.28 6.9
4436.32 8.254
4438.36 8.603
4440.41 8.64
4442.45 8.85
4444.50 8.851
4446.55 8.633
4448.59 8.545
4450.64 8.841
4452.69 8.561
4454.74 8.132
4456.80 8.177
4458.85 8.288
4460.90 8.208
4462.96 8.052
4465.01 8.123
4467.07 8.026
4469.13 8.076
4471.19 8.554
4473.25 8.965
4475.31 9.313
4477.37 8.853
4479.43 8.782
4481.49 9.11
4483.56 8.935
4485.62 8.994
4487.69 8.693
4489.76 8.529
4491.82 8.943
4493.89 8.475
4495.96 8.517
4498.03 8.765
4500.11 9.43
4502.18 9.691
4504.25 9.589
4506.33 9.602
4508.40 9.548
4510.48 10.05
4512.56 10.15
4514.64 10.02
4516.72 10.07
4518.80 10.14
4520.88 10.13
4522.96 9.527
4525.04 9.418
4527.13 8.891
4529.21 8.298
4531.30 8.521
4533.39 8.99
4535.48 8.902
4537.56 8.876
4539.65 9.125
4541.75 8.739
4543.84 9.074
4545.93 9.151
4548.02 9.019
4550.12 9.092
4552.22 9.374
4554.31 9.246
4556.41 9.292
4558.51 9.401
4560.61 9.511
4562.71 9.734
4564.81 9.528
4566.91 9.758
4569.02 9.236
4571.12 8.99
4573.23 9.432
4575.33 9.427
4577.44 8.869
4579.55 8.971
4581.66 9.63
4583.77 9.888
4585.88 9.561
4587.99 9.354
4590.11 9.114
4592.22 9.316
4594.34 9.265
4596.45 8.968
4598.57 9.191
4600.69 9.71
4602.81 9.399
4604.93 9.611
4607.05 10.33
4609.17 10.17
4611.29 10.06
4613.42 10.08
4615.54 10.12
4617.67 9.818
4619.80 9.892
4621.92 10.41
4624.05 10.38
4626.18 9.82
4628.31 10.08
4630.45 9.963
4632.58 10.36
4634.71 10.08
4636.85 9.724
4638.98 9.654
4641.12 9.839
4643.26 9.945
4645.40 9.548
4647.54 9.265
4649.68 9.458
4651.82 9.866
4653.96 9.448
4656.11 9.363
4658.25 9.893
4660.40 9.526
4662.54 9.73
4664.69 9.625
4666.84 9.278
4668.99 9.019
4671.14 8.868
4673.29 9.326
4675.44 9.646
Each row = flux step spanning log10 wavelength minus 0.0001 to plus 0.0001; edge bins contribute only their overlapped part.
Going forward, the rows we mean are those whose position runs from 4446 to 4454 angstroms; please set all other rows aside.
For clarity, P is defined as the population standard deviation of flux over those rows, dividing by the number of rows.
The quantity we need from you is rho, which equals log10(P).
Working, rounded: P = 0.12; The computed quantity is -0.93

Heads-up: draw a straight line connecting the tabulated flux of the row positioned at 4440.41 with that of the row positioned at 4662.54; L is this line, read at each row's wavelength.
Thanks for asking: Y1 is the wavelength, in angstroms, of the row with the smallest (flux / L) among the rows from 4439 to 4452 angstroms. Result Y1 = 4448.59 angstroms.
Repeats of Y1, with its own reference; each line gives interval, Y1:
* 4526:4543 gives 4529.21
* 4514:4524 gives 4522.96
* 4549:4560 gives 4550.12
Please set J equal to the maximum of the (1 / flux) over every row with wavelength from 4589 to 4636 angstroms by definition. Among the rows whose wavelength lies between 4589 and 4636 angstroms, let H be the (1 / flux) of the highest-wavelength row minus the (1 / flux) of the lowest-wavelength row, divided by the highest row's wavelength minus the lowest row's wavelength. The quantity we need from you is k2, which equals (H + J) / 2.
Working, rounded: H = -0.0002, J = 0.112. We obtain 0.056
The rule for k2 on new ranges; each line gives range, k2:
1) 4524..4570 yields 0.060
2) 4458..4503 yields 0.062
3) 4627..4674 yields 0.056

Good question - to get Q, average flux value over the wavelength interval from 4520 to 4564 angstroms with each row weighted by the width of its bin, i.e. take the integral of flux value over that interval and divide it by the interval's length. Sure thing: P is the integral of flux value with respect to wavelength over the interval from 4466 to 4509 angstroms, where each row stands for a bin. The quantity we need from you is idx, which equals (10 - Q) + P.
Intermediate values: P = 383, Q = 9.2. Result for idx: 384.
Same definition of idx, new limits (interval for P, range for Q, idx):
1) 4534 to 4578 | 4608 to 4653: 406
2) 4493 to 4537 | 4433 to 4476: 414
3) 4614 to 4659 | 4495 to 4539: 444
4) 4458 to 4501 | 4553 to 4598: 373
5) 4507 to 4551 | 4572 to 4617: 411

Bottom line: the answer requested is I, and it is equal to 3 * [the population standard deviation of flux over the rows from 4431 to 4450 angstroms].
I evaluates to 2.02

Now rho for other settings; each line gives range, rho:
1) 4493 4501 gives -0.42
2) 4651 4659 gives -0.62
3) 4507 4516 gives -0.63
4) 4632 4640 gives -0.55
